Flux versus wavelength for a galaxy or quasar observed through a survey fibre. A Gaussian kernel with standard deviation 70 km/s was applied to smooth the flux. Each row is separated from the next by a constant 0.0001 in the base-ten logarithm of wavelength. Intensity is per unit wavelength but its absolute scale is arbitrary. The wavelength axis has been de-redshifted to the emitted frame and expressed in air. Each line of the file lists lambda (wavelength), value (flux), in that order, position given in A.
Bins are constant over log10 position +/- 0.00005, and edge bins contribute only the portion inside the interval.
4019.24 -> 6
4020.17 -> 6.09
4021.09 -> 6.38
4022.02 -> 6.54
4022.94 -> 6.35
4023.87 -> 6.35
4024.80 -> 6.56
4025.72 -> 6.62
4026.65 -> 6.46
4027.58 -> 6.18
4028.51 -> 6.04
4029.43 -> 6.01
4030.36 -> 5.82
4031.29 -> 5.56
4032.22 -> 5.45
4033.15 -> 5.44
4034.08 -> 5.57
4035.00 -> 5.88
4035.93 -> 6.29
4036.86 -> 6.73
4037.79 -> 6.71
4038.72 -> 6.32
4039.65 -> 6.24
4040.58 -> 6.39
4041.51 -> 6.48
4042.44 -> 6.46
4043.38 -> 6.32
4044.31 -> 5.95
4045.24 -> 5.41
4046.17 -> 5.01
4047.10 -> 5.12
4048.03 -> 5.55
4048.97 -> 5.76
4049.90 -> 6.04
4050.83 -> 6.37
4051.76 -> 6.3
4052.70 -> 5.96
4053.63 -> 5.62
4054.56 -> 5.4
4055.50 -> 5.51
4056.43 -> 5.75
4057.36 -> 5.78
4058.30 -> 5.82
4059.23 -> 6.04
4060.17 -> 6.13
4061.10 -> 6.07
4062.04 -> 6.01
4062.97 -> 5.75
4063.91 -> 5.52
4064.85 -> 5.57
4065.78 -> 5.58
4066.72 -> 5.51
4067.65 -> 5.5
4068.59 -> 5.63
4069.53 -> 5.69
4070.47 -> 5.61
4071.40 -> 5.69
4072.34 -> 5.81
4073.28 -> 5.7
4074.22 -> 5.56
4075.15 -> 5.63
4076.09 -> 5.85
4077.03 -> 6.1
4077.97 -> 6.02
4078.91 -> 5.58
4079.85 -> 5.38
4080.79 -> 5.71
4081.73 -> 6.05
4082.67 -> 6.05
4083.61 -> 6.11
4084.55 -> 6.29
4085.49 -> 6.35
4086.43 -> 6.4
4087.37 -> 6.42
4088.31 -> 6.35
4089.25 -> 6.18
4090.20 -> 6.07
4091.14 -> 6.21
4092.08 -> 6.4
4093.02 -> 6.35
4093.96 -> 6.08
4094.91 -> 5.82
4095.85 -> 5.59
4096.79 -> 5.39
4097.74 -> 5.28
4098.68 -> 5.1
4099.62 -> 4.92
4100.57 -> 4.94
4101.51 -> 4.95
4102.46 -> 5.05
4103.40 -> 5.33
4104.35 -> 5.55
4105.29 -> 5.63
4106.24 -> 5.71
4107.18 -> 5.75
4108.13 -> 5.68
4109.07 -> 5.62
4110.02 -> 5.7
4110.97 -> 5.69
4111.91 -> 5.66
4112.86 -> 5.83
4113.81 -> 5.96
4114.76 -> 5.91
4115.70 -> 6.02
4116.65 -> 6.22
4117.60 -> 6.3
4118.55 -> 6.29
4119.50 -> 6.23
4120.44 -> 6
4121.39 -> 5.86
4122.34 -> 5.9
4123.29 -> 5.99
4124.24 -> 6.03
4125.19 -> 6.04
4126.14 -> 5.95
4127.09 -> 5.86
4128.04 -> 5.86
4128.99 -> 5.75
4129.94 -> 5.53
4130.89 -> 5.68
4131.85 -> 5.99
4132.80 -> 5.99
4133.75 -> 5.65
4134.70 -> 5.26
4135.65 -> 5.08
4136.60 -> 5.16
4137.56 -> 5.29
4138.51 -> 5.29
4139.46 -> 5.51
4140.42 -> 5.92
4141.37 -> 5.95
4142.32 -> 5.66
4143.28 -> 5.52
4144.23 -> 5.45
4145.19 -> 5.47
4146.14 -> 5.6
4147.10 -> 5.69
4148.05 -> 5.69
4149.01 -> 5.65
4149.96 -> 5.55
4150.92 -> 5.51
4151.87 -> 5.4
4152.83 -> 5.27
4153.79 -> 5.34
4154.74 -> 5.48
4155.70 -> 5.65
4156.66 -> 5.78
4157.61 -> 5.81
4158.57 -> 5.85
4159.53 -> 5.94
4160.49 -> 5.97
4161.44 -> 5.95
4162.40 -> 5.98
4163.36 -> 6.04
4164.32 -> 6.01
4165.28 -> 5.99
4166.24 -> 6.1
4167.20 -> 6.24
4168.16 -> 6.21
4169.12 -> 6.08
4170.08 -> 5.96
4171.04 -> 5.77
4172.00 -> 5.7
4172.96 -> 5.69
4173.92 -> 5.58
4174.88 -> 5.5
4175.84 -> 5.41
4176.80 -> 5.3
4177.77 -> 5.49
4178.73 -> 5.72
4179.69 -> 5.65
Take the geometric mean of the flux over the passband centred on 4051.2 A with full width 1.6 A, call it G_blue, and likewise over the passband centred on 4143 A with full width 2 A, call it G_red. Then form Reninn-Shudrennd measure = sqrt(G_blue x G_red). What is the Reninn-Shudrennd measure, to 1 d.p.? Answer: 6.0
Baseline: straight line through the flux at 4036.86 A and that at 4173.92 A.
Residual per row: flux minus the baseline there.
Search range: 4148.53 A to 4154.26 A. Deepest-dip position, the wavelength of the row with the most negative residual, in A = 4152.83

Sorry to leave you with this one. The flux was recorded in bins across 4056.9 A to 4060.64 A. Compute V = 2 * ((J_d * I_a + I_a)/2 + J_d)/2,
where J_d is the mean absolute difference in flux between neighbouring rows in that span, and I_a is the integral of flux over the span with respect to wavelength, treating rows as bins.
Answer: 12.5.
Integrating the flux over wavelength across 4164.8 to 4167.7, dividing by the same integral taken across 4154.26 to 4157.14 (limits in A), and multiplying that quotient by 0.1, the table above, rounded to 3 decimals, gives 0.109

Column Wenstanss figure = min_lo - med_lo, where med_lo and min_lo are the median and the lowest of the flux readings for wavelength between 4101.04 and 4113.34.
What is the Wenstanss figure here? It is -0.71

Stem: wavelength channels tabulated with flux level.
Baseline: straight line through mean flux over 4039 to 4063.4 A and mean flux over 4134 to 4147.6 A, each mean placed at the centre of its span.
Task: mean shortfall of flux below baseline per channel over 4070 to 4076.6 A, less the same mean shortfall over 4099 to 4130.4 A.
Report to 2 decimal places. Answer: 0.24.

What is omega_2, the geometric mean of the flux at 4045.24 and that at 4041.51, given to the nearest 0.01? 5.92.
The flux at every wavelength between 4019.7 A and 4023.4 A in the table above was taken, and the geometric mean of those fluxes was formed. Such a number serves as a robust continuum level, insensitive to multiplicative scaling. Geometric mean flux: 6.34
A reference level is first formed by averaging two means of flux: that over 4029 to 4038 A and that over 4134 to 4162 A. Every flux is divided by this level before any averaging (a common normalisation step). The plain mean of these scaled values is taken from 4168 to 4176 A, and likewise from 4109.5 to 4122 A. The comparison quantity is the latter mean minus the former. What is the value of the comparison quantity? 0.04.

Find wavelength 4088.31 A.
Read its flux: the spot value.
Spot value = 6.35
